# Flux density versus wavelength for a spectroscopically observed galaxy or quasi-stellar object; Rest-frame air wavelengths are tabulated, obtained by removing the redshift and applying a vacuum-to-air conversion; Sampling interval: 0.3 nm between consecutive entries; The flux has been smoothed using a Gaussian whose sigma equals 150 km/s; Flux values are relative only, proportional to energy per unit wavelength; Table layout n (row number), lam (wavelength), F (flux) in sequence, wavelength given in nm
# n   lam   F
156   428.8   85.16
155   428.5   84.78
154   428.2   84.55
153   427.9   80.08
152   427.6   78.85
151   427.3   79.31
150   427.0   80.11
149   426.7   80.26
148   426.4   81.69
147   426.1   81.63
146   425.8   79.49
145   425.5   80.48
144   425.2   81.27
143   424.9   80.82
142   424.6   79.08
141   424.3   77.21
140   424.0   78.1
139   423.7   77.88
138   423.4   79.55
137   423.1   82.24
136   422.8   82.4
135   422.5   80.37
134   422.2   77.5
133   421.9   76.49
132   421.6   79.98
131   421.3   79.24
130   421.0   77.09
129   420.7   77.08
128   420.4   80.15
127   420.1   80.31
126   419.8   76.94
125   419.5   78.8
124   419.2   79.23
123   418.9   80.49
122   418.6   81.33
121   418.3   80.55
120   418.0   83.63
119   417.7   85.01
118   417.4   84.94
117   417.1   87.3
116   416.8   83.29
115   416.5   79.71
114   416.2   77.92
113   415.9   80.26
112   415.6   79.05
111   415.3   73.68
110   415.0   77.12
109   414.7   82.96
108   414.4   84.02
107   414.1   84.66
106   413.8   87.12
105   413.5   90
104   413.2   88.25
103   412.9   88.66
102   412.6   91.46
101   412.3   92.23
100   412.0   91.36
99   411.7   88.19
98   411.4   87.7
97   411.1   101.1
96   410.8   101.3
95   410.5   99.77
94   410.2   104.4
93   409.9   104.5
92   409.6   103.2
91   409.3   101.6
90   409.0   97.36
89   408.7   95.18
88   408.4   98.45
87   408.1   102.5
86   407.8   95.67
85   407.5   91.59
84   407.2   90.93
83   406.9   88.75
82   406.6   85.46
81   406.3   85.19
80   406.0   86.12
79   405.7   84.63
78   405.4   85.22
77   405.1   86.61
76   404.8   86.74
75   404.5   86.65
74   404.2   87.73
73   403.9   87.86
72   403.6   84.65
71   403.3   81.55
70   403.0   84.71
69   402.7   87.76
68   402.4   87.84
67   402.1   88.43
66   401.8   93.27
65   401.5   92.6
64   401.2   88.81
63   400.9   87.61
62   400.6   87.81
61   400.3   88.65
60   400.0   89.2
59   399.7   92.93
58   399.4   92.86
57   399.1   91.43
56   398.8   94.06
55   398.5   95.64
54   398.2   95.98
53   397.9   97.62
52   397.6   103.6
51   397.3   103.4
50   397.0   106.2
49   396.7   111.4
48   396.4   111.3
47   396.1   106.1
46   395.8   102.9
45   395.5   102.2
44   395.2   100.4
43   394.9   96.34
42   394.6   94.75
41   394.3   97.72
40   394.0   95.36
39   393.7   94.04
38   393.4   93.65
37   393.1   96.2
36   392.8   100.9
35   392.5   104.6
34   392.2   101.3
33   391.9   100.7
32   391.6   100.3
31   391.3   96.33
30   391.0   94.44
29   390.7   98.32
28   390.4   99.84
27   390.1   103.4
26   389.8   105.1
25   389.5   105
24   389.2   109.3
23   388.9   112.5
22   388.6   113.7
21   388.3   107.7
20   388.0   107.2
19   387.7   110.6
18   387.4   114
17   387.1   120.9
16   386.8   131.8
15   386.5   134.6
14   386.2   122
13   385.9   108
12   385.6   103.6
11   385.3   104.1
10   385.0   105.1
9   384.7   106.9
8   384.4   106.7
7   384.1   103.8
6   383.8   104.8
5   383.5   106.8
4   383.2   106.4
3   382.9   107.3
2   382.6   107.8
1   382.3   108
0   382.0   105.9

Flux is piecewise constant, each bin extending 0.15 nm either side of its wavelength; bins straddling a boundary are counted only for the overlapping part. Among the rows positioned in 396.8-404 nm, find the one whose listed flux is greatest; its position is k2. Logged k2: 397.0 nm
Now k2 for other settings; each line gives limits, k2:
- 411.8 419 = 412.3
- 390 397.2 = 396.7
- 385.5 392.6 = 386.5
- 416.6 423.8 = 417.1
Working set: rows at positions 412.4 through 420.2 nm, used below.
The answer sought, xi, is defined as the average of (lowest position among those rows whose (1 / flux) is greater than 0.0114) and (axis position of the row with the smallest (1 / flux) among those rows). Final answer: 413.20 nm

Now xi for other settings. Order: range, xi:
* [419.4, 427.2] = 421.15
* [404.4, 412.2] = 407.20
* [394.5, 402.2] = 398.80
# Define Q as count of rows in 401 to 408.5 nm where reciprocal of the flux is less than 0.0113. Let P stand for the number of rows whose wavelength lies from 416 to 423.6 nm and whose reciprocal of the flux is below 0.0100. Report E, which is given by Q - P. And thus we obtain 9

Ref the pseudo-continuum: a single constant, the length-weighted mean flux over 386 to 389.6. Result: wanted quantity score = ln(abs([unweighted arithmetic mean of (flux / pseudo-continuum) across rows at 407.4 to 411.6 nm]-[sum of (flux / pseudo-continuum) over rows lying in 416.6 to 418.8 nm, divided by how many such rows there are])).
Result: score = -2.0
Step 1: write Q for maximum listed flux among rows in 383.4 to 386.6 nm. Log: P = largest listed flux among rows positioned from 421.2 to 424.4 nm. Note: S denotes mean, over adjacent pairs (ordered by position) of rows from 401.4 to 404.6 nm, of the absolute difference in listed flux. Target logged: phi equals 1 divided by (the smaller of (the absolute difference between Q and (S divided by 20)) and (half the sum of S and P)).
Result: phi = 0.0237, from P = 82.4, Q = 134.6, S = 2.0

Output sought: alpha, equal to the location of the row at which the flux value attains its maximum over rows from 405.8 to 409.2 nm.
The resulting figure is 408.1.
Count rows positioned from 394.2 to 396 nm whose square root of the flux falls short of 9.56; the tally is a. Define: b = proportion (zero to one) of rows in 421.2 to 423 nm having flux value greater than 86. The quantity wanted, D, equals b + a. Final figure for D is 0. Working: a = 0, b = 0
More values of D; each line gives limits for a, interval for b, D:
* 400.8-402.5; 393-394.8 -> 5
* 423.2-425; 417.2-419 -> 6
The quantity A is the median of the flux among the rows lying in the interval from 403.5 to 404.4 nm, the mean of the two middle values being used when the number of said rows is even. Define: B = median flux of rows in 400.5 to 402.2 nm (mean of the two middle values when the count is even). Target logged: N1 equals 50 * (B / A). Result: 50.5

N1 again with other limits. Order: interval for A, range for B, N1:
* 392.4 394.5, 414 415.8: 42.1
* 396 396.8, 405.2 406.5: 38.3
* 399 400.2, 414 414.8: 45.6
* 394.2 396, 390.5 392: 49.6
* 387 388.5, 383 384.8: 48.2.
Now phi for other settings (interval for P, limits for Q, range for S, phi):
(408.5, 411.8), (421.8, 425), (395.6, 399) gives 0.0187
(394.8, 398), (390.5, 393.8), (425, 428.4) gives 0.0178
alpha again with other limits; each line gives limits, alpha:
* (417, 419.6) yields 417.1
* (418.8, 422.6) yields 418.9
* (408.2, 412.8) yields 409.9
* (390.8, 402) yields 396.7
